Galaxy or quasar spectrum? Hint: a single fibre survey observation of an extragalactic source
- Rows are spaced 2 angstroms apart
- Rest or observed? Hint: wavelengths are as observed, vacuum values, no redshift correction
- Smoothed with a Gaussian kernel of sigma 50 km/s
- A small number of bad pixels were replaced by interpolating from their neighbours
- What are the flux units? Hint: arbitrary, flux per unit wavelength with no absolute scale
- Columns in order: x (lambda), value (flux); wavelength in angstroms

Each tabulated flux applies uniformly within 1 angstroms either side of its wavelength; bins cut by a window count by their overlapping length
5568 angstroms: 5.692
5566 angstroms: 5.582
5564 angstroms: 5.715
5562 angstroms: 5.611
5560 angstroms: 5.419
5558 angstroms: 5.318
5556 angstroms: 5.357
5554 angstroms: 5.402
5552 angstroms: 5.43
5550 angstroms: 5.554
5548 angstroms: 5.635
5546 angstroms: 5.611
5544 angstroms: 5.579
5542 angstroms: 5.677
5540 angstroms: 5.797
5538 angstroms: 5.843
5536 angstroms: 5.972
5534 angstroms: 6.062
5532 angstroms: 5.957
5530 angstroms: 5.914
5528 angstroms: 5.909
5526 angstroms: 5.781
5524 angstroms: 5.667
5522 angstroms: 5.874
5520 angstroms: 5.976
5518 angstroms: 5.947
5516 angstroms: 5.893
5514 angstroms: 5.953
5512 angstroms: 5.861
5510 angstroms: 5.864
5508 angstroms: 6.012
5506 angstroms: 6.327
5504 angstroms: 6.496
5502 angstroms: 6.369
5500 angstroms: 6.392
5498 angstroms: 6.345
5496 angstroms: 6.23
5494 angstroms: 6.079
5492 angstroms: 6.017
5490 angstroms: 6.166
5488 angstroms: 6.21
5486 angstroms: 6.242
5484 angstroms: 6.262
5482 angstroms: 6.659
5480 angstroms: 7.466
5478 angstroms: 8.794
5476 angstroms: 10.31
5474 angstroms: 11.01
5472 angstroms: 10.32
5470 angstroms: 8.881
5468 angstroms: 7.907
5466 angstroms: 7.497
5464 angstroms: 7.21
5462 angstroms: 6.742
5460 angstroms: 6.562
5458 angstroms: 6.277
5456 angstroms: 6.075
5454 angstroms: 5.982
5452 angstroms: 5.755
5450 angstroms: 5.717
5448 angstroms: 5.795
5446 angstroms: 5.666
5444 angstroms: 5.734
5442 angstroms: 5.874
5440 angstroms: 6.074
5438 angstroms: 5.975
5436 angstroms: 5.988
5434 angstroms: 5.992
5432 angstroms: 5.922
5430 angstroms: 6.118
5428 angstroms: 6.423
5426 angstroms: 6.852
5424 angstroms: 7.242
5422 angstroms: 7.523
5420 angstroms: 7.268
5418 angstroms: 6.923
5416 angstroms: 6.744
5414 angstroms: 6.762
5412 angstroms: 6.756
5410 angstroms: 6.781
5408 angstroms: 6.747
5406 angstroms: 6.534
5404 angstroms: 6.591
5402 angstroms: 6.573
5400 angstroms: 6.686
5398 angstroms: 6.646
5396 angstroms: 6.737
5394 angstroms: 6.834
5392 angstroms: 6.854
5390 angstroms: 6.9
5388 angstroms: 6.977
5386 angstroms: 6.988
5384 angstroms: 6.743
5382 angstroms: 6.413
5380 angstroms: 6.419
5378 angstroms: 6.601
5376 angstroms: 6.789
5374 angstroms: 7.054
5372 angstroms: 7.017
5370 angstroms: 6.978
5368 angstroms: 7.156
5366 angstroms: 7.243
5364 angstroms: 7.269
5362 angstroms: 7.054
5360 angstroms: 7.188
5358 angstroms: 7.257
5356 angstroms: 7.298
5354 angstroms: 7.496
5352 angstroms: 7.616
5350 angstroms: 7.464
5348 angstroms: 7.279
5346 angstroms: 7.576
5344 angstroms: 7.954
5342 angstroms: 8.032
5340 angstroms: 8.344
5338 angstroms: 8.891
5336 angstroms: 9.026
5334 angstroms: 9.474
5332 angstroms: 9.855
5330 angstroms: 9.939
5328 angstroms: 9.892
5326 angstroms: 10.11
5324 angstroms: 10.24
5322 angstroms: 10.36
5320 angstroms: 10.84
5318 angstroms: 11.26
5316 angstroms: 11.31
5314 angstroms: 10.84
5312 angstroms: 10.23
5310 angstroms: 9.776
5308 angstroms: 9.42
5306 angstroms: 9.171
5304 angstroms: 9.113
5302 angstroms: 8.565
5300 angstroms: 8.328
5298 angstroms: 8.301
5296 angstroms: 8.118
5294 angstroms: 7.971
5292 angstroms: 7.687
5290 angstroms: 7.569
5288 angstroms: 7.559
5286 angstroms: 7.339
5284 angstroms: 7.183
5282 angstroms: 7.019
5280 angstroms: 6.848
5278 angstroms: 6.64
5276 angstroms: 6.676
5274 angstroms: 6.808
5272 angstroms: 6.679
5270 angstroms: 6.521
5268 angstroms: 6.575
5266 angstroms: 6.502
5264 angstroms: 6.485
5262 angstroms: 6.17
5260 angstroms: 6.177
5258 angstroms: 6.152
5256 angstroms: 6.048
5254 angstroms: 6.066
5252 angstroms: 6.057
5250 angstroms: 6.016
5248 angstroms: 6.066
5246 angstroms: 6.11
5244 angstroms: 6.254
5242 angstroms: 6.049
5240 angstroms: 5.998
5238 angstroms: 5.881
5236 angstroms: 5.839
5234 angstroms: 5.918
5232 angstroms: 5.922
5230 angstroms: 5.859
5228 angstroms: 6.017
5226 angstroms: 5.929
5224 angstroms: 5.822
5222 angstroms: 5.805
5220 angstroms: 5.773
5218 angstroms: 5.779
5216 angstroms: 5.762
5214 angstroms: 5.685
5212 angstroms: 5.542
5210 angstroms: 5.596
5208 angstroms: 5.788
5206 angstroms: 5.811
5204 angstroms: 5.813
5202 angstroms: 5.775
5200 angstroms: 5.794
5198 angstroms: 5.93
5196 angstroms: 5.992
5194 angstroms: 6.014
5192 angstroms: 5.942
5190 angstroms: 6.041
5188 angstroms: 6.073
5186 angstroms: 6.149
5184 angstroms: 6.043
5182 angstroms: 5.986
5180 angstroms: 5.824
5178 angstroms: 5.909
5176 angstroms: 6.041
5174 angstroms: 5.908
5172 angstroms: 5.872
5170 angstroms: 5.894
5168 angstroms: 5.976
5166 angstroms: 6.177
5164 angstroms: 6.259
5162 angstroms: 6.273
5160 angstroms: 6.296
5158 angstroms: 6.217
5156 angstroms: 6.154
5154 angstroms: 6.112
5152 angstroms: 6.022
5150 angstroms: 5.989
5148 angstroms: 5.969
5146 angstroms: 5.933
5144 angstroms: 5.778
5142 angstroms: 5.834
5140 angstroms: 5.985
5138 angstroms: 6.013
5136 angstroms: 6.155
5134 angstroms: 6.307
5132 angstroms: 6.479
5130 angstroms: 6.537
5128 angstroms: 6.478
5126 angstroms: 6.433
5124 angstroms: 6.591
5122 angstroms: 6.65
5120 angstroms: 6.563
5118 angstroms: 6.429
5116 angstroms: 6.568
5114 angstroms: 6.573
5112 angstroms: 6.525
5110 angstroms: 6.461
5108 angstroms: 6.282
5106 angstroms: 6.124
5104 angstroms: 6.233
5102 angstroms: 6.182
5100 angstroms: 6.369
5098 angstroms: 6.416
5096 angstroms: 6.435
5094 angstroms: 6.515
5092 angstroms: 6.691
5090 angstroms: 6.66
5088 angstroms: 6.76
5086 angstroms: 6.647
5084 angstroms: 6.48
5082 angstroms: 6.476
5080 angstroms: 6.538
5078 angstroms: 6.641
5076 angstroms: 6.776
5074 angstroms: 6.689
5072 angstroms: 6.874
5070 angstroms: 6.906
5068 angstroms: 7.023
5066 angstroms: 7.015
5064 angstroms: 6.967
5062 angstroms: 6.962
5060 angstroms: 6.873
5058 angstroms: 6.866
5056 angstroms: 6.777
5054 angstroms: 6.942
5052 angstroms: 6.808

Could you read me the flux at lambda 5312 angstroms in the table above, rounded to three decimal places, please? 10.230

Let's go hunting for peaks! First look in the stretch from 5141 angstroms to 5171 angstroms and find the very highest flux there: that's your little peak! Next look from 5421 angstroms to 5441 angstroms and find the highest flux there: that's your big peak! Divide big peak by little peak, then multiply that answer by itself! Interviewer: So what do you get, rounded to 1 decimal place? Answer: 1.4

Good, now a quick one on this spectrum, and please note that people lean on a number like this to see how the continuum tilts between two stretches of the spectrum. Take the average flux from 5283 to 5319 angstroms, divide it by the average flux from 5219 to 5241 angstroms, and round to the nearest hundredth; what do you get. 1.51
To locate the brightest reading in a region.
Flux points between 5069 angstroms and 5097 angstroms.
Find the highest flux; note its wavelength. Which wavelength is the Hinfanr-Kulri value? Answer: 5070 angstroms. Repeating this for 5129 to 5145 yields 5130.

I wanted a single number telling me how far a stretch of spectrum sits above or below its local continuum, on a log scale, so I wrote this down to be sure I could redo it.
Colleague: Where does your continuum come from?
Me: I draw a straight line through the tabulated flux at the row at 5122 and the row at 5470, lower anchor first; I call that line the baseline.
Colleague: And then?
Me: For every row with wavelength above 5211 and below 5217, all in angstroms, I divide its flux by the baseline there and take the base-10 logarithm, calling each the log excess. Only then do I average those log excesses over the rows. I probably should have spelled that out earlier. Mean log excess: -0.11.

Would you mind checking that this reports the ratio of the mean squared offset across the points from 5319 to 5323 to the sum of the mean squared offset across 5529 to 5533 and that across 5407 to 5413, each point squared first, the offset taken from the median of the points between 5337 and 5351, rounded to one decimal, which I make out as 1.3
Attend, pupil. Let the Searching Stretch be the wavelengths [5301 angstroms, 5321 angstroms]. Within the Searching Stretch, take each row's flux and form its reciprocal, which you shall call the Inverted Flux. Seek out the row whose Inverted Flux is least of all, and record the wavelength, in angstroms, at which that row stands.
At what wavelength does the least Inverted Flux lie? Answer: 5316 angstroms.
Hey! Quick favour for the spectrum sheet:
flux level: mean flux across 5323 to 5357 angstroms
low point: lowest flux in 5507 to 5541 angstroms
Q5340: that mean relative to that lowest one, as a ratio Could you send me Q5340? 1.52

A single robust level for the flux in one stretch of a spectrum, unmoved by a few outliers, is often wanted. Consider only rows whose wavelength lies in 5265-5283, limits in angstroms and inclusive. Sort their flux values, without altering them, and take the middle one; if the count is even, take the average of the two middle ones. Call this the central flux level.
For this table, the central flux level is 6.7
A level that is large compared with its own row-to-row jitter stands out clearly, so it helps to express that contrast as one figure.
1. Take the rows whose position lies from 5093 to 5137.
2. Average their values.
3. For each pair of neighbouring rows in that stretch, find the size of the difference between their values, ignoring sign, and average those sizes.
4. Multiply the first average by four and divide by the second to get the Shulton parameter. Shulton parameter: 268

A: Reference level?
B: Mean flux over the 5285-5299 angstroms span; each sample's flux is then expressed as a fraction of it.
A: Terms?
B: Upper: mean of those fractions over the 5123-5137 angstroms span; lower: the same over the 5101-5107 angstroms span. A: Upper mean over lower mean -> 1.04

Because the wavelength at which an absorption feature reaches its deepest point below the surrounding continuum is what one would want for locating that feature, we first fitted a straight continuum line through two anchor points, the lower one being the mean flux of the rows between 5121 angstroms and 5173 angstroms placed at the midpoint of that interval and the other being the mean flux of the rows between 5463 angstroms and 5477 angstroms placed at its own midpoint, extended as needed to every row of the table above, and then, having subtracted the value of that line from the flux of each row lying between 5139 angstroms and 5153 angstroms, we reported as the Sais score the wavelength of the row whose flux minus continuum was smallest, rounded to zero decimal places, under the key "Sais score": 5144 angstroms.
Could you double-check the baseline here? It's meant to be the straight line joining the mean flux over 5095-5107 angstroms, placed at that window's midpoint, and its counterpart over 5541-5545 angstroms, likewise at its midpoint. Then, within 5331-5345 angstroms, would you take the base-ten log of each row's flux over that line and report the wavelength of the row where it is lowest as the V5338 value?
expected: 5344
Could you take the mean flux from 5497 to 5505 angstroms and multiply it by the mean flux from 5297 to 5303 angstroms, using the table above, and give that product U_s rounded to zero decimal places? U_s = 54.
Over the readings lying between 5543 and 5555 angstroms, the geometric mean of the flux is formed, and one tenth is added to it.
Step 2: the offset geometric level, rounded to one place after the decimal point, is 5.6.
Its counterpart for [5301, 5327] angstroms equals 10.2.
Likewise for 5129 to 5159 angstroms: 6.2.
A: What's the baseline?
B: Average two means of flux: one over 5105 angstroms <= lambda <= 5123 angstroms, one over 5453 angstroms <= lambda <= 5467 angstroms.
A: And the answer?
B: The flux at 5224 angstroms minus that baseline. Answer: -0.72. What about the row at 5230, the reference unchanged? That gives -0.68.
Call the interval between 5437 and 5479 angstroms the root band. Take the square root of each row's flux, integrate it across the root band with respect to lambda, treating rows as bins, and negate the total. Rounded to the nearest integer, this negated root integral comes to -112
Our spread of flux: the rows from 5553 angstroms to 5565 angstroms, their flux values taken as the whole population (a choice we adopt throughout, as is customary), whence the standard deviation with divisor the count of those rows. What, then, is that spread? 0.14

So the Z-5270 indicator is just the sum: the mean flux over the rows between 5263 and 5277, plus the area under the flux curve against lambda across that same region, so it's 99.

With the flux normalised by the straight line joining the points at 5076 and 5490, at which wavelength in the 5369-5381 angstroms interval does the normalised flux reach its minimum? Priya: 5380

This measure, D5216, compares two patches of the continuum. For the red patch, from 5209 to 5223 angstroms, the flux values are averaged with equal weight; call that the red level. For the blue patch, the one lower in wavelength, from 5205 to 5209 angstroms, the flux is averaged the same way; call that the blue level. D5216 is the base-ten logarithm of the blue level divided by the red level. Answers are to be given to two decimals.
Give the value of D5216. 0.01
